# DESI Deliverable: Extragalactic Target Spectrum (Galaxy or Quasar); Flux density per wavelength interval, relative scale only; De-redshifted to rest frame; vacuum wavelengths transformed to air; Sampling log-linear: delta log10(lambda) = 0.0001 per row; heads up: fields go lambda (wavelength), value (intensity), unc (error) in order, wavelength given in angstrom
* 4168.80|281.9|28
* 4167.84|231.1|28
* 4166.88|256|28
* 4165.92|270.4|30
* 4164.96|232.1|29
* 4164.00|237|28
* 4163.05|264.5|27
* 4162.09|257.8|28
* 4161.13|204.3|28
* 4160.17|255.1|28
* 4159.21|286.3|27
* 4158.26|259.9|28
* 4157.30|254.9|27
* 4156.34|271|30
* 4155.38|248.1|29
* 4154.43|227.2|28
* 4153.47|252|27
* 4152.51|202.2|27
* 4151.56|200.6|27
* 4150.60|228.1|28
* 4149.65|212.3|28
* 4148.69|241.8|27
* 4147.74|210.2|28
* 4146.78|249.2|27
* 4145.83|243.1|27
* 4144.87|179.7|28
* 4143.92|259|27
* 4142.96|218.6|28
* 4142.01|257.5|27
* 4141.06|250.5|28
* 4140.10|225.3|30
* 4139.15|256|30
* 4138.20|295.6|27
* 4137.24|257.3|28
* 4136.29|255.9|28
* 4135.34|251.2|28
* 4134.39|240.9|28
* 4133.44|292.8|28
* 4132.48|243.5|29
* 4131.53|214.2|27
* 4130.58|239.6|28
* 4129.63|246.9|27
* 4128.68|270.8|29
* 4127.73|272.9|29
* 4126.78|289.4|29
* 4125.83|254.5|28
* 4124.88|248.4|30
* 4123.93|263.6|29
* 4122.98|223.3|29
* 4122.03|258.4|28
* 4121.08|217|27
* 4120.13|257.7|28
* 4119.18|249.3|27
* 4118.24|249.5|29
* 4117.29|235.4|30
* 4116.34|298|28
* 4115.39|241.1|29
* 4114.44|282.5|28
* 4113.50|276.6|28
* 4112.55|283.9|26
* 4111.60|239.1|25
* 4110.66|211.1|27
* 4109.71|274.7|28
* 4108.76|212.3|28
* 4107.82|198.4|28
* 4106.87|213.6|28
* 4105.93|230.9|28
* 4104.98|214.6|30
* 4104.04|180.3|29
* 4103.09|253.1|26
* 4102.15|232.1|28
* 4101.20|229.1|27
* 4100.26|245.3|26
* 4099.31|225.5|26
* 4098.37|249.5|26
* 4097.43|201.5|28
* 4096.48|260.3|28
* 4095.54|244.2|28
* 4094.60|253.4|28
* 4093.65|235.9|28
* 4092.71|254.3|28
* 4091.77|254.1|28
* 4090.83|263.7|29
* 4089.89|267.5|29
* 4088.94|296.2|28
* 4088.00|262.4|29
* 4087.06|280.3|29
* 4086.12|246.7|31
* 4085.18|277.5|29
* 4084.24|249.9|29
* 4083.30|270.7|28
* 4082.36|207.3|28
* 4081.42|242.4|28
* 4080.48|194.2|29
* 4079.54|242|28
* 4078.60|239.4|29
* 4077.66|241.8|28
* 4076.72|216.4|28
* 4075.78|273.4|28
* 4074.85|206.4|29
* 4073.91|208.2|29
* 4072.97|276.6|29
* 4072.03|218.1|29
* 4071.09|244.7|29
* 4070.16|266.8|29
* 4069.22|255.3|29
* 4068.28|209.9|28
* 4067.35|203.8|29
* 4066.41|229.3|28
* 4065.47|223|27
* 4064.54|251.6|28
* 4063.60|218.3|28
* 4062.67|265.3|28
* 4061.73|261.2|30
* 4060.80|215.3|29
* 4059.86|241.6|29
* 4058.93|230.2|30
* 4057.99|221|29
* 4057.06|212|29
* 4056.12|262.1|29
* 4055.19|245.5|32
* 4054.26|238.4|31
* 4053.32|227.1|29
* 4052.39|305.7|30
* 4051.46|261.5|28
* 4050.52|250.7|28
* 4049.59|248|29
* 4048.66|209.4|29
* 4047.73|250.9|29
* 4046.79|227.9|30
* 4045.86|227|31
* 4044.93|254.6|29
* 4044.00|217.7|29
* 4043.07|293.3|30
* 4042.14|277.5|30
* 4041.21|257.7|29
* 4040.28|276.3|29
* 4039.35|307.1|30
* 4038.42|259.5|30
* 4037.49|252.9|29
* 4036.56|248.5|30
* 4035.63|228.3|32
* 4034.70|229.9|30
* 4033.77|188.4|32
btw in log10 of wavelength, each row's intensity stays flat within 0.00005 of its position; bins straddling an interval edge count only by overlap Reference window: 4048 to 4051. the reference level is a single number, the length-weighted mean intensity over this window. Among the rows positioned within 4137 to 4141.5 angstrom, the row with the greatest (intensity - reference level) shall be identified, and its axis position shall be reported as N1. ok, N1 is 4138.20 angstrom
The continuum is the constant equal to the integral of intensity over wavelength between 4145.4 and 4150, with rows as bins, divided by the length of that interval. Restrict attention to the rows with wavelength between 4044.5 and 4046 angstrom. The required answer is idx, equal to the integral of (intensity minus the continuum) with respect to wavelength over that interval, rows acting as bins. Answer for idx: 18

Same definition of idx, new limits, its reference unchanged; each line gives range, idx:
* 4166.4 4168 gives 23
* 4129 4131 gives 28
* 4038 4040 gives 103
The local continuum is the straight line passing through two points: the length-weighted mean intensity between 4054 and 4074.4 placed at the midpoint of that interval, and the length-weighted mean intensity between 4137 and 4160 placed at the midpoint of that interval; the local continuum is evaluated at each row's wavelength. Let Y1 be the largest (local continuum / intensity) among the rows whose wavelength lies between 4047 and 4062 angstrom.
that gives 1.12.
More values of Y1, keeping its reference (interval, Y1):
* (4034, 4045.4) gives 1.08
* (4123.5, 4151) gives 1.34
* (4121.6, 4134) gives 1.12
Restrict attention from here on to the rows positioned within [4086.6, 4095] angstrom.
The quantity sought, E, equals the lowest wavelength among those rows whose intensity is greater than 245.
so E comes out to 4087.06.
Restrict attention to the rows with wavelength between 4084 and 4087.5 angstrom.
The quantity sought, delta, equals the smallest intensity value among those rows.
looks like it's 246.7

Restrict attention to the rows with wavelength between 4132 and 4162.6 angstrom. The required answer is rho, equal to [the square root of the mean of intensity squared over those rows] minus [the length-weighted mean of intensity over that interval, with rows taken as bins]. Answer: 1.5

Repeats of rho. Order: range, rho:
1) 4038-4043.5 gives 0.4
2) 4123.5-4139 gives 0.9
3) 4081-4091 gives 1.0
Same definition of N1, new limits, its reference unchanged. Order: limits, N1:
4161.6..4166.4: 4165.92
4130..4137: 4133.44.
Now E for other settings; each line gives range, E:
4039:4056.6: 4039.35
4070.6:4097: 4072.97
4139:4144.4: 4139.15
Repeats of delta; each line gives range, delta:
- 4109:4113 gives 211.1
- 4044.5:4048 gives 227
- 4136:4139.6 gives 255.9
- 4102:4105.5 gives 180.3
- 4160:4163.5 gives 204.3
